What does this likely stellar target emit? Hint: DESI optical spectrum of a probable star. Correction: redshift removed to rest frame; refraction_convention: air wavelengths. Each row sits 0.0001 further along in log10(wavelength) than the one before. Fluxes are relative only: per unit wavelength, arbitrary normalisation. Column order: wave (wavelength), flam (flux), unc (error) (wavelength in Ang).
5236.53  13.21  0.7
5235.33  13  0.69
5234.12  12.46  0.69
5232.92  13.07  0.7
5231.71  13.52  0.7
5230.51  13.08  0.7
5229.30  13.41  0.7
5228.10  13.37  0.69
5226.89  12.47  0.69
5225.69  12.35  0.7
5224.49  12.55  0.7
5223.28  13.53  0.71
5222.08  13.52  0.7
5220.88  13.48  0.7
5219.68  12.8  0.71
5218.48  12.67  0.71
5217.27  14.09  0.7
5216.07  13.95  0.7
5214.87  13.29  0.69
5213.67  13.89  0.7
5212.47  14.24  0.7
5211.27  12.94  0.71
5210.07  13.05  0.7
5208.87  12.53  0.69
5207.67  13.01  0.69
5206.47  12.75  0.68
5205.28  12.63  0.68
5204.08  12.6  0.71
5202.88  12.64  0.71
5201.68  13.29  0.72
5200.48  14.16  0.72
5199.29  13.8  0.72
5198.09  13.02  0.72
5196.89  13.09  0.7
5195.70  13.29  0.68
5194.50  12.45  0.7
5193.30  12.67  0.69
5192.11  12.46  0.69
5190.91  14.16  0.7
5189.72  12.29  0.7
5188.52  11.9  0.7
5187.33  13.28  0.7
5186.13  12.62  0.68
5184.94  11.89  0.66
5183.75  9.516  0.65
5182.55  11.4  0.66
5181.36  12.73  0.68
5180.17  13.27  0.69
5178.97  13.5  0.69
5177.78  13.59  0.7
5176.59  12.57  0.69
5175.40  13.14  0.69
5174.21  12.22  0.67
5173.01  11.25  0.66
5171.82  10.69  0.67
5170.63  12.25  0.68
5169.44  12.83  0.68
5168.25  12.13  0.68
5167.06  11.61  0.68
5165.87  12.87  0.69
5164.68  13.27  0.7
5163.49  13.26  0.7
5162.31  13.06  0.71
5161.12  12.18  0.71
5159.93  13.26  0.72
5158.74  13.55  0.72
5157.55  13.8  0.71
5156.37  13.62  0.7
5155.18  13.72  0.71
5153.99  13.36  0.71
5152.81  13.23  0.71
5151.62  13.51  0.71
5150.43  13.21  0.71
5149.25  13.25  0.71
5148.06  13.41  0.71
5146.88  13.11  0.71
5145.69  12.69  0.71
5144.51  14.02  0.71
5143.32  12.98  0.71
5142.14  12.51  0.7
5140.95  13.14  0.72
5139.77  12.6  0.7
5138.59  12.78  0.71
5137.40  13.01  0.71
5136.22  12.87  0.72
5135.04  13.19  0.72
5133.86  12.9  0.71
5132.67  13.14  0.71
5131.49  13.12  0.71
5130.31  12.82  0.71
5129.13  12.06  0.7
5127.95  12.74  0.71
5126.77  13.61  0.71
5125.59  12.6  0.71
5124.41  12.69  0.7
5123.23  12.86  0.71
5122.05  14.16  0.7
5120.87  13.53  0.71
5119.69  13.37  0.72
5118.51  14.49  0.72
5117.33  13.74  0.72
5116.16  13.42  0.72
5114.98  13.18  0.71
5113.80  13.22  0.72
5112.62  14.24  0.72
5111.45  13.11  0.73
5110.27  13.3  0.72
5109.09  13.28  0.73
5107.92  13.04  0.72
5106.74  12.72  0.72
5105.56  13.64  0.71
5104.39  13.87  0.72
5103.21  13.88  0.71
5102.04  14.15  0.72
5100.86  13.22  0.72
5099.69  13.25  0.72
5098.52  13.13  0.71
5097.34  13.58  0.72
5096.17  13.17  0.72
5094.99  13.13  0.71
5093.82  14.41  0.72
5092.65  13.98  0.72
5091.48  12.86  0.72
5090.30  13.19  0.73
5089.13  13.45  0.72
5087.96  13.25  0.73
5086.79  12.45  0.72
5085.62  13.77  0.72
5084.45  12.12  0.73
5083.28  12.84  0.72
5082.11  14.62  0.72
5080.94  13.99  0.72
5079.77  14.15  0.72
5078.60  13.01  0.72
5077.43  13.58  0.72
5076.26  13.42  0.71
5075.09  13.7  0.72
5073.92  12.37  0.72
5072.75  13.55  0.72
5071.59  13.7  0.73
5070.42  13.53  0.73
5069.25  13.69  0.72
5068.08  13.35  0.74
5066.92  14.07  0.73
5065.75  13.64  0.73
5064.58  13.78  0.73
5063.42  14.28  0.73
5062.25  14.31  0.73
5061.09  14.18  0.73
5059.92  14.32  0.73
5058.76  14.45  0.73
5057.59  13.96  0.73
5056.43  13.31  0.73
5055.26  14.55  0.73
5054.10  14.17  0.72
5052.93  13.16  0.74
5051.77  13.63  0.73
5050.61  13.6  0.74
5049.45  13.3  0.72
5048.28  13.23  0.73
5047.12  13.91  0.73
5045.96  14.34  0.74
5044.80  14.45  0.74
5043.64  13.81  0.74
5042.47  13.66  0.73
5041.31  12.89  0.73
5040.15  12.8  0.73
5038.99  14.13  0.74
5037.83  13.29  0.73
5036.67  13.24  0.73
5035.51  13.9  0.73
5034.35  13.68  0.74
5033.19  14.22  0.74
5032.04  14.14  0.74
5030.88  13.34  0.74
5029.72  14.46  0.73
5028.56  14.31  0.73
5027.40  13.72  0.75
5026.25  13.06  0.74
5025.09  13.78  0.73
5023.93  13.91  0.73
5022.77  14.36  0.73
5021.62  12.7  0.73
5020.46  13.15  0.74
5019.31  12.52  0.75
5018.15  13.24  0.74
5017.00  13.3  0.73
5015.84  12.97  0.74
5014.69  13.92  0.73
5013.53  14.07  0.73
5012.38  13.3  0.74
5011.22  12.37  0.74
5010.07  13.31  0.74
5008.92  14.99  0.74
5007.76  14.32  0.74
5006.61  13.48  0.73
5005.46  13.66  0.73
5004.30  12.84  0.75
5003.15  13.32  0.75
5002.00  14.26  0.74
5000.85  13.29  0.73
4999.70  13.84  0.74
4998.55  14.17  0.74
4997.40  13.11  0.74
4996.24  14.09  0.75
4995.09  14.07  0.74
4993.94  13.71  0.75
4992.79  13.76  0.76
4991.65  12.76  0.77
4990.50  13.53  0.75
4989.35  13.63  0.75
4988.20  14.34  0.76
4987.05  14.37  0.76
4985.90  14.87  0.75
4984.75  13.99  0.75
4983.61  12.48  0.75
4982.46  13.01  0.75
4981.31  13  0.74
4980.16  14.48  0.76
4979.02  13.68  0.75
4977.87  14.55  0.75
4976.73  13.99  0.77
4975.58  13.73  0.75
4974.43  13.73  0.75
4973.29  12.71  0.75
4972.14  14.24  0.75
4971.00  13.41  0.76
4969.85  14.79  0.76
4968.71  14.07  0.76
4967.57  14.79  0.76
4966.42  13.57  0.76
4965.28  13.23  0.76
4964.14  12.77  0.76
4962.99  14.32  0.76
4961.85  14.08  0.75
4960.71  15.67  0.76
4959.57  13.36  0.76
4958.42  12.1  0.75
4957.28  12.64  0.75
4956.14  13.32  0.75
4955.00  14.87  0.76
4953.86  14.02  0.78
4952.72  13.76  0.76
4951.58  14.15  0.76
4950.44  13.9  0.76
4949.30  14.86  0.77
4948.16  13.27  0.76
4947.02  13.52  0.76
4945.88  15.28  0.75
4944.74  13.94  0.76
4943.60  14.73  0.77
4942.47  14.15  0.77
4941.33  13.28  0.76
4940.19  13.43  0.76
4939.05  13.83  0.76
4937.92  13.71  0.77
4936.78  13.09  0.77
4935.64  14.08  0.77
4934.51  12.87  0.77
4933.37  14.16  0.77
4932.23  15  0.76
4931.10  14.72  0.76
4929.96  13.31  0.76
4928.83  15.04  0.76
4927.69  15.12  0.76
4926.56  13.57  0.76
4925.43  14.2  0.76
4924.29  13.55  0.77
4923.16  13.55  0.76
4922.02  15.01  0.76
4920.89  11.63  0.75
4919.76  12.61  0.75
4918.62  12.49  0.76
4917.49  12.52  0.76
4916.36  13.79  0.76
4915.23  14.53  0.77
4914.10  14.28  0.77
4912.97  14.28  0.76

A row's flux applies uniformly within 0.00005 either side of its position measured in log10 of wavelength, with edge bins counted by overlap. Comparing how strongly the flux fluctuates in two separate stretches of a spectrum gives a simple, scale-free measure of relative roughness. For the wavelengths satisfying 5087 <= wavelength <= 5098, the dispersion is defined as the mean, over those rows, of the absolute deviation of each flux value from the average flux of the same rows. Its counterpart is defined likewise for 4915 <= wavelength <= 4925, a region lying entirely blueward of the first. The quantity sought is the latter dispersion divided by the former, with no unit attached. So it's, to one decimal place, 2.4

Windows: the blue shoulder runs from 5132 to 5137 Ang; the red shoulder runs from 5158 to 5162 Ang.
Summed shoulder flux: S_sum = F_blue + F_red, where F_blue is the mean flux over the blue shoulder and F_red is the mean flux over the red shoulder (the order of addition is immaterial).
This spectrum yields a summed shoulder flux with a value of 26.0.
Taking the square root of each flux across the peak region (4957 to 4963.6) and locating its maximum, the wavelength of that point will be 4960.71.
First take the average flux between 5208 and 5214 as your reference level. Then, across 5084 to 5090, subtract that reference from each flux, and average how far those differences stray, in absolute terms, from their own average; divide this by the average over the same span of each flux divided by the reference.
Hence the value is 0.59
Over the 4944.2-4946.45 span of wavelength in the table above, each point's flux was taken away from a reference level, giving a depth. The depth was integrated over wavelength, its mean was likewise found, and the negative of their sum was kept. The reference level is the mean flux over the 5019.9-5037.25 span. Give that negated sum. 2.9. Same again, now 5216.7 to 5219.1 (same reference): -1.2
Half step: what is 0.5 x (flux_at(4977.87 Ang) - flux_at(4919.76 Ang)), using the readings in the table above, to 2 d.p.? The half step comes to 0.97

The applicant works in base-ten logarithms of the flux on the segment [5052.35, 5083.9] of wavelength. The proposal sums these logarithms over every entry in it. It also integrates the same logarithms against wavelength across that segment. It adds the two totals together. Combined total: 66.6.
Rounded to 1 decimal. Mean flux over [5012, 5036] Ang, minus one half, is 13.1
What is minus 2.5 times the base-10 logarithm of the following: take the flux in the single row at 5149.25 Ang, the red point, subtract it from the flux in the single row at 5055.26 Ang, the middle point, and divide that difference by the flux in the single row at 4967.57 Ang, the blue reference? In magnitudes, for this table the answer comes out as 2.6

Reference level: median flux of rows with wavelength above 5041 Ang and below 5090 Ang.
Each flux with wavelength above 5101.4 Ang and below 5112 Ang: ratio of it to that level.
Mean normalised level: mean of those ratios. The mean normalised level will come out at 0.98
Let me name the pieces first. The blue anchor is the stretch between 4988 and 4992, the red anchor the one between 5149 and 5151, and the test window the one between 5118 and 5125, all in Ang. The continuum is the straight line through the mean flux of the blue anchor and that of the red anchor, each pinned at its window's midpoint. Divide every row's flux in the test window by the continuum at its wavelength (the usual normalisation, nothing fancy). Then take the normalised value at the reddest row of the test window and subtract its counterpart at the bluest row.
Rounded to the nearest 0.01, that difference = -0.13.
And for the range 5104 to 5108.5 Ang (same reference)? -0.06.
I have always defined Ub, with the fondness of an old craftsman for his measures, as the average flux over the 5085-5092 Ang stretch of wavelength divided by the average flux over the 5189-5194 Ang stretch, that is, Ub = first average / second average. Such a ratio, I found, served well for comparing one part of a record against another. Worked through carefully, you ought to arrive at 1.02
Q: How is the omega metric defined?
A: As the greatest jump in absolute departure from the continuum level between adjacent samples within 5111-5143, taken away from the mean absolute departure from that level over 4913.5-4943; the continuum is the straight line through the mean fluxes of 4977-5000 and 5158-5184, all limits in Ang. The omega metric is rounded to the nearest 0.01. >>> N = -0.52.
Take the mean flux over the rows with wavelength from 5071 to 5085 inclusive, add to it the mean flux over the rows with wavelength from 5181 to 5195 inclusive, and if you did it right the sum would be 25.7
